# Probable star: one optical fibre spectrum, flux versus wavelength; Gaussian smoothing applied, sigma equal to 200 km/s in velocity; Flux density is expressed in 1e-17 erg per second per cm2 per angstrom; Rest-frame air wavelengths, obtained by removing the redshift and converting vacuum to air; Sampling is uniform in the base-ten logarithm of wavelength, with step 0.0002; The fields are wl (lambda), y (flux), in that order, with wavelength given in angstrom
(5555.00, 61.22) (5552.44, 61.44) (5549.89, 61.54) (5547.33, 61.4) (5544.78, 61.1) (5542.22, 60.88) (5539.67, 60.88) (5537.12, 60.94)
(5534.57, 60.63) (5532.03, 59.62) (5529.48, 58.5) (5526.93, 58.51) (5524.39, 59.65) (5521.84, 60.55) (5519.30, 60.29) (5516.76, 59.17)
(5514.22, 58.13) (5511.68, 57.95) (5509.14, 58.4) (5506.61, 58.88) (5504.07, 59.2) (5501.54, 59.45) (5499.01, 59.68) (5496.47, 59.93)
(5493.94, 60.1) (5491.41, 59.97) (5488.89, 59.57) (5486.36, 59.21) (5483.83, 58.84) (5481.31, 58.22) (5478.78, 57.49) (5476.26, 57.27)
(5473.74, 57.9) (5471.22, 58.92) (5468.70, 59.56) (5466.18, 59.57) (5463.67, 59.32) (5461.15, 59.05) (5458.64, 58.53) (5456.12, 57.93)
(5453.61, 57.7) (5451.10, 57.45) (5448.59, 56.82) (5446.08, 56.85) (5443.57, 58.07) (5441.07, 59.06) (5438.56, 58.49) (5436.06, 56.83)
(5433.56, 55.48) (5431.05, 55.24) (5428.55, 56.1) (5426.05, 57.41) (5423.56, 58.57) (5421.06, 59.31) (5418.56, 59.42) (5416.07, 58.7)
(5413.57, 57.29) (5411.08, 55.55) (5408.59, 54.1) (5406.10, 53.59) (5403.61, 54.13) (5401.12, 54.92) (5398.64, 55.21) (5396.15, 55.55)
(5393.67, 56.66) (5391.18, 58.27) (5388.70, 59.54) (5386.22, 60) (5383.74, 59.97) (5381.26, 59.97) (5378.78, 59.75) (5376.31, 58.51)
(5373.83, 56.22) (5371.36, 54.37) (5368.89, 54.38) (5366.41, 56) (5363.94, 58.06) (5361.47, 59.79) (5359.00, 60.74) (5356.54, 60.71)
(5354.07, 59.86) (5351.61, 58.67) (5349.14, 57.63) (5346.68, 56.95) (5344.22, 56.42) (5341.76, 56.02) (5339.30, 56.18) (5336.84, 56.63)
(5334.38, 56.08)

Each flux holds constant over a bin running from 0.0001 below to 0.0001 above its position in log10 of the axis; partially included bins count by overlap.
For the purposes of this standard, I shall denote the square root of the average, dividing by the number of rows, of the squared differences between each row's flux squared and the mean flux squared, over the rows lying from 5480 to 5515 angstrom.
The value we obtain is 82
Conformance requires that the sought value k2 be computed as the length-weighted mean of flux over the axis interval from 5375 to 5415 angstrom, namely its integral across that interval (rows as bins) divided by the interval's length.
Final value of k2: 57.1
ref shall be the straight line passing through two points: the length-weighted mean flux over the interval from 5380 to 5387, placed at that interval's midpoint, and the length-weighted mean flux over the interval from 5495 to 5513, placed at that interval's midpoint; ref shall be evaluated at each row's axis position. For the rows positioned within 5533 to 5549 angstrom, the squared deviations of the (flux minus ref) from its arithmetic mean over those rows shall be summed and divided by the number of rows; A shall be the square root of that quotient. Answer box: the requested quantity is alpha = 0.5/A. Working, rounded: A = 0.3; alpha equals 1.9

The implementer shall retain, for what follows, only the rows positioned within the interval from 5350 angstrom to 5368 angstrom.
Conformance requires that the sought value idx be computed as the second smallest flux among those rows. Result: 58.06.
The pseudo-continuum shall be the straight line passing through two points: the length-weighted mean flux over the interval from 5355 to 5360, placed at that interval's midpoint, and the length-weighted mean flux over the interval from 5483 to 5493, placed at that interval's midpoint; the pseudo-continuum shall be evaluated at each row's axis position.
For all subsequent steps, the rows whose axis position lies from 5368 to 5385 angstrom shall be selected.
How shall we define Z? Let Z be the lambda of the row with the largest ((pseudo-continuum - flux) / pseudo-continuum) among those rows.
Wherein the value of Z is 5368.89 angstrom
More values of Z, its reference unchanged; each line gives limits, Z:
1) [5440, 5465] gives 5448.59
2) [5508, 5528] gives 5511.68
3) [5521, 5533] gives 5526.93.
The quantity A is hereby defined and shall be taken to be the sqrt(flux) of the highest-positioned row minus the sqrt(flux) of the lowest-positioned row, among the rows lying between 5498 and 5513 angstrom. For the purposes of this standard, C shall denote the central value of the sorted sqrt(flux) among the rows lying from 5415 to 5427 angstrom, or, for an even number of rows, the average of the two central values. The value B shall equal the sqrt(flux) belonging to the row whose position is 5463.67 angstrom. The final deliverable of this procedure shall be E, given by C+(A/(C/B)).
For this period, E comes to 7.55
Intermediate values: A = -0.11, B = 7.70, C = 7.66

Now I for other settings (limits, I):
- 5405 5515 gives 175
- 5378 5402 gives 237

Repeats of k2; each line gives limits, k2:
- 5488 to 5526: 59.4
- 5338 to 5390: 58.1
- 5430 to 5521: 58.5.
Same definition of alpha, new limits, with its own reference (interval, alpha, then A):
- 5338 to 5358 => 0.3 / 1.7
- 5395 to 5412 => 0.7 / 0.7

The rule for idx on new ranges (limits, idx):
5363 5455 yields 54.1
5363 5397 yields 54.38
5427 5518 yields 55.48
